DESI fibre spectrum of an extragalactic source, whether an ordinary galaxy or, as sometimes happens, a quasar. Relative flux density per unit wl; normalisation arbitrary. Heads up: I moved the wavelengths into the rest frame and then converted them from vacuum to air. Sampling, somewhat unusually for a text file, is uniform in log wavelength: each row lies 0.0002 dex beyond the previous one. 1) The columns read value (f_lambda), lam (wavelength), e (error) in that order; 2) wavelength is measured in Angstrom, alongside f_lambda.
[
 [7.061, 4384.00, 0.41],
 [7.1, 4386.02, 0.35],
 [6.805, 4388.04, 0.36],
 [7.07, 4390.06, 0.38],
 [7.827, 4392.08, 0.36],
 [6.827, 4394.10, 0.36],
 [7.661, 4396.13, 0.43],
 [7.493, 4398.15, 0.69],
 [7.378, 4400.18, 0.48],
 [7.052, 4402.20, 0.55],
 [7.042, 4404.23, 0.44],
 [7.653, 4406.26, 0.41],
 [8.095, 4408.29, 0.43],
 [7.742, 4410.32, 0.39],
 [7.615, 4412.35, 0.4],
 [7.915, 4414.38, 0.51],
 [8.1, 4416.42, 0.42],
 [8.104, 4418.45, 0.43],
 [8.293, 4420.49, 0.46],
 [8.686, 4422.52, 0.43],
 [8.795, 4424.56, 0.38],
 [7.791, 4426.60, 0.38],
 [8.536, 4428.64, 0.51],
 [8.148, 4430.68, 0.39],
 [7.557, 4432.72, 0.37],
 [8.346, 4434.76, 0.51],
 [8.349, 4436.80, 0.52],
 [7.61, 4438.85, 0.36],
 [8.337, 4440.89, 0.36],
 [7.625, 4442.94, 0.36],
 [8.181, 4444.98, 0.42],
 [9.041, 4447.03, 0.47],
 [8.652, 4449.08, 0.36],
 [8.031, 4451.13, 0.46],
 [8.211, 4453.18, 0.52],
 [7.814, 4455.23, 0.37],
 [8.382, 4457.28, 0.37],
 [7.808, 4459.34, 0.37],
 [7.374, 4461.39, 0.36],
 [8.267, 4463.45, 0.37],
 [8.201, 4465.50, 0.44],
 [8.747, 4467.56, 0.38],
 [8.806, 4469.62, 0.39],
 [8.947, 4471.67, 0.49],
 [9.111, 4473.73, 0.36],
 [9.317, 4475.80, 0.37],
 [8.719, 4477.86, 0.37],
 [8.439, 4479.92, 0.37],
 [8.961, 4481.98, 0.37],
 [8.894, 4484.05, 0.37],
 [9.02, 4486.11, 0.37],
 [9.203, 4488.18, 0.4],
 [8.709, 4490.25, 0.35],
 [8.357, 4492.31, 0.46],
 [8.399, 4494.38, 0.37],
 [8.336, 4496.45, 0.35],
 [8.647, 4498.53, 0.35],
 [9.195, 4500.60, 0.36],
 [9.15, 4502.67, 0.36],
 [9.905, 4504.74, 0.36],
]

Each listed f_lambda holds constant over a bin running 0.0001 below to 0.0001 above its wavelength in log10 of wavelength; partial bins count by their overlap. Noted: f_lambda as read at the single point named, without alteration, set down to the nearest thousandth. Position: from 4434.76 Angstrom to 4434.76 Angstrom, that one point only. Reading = 8.346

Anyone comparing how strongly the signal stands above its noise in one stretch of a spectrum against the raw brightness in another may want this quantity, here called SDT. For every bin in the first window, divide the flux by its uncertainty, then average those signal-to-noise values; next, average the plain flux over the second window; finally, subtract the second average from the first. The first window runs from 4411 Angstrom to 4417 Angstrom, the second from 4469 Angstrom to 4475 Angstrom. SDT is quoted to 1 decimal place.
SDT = 9.0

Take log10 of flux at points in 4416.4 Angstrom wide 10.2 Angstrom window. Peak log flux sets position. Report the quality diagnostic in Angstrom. 4420.49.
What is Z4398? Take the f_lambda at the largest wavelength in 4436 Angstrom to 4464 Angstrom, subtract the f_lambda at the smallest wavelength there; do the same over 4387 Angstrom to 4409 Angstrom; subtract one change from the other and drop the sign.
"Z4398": 1.4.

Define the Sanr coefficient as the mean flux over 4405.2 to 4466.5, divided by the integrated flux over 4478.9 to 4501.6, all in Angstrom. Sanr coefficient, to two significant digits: 0.041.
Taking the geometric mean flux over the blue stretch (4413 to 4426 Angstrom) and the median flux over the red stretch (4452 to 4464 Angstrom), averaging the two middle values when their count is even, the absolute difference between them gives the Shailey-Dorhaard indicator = 0.3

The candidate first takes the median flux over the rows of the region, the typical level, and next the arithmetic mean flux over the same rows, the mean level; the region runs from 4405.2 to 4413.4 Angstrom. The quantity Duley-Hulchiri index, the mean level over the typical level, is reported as 1.010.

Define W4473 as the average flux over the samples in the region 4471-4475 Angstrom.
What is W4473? 9.03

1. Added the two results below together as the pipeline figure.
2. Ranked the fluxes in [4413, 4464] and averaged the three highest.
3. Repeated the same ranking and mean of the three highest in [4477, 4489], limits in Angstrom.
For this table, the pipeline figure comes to 17.9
